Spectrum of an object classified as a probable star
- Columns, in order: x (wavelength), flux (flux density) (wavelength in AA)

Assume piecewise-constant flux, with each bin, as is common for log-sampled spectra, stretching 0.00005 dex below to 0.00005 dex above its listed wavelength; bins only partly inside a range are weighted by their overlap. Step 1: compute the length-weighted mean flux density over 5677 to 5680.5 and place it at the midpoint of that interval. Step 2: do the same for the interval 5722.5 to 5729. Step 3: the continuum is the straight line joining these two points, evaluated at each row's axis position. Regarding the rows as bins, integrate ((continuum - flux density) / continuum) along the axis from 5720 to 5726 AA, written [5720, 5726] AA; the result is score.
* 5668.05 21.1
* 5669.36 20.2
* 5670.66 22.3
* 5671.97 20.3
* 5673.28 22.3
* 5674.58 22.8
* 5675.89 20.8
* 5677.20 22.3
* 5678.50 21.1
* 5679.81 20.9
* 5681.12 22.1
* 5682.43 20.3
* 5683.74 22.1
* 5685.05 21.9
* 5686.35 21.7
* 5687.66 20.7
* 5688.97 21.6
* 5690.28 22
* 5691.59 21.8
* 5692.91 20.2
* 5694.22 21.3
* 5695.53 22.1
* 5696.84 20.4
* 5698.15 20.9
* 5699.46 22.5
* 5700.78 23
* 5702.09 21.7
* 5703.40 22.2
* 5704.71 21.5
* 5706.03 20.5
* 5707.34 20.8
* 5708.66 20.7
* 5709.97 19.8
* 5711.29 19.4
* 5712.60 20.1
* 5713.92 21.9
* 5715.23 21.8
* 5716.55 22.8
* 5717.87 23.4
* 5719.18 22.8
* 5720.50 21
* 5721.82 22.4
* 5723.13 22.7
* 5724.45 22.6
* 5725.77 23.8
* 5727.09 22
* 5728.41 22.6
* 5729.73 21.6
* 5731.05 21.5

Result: 0.05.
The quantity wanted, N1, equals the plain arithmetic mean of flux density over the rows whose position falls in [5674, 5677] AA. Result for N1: 21.8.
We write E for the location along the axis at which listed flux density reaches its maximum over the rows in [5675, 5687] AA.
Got 5677.20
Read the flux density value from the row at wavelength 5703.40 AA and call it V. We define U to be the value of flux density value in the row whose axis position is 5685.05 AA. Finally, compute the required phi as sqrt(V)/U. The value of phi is 0.215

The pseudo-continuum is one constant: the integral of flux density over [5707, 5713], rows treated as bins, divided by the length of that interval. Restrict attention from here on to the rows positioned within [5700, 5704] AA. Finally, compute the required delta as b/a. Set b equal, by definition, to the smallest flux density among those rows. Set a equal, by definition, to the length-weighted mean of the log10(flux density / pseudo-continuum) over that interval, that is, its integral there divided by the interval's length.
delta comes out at 487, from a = 0.045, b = 21.7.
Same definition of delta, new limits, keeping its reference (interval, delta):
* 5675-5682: 759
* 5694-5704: 600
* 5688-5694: 792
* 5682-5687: 686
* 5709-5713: -2876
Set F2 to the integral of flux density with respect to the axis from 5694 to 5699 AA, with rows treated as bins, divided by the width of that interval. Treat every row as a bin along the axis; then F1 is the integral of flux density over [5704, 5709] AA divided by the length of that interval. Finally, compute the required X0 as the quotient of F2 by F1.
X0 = 1.02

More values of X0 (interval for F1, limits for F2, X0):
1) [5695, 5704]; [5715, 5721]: 1.03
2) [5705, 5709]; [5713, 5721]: 1.07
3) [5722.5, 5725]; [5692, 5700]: 0.94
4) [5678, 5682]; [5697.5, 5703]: 1.04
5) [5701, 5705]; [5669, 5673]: 0.96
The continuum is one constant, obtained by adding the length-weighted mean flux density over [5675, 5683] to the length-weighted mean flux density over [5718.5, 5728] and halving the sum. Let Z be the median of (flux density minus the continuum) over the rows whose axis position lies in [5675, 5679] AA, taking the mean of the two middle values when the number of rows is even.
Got -0.8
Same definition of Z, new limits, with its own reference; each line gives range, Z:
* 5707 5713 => -1.8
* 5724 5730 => 0.7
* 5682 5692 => -0.1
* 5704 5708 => -1.1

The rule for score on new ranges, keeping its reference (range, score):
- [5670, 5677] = -0.18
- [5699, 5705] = -0.05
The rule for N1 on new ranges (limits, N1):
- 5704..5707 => 21.0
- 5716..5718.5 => 23.1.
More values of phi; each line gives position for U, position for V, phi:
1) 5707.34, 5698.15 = 0.220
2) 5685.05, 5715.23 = 0.213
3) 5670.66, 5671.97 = 0.202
